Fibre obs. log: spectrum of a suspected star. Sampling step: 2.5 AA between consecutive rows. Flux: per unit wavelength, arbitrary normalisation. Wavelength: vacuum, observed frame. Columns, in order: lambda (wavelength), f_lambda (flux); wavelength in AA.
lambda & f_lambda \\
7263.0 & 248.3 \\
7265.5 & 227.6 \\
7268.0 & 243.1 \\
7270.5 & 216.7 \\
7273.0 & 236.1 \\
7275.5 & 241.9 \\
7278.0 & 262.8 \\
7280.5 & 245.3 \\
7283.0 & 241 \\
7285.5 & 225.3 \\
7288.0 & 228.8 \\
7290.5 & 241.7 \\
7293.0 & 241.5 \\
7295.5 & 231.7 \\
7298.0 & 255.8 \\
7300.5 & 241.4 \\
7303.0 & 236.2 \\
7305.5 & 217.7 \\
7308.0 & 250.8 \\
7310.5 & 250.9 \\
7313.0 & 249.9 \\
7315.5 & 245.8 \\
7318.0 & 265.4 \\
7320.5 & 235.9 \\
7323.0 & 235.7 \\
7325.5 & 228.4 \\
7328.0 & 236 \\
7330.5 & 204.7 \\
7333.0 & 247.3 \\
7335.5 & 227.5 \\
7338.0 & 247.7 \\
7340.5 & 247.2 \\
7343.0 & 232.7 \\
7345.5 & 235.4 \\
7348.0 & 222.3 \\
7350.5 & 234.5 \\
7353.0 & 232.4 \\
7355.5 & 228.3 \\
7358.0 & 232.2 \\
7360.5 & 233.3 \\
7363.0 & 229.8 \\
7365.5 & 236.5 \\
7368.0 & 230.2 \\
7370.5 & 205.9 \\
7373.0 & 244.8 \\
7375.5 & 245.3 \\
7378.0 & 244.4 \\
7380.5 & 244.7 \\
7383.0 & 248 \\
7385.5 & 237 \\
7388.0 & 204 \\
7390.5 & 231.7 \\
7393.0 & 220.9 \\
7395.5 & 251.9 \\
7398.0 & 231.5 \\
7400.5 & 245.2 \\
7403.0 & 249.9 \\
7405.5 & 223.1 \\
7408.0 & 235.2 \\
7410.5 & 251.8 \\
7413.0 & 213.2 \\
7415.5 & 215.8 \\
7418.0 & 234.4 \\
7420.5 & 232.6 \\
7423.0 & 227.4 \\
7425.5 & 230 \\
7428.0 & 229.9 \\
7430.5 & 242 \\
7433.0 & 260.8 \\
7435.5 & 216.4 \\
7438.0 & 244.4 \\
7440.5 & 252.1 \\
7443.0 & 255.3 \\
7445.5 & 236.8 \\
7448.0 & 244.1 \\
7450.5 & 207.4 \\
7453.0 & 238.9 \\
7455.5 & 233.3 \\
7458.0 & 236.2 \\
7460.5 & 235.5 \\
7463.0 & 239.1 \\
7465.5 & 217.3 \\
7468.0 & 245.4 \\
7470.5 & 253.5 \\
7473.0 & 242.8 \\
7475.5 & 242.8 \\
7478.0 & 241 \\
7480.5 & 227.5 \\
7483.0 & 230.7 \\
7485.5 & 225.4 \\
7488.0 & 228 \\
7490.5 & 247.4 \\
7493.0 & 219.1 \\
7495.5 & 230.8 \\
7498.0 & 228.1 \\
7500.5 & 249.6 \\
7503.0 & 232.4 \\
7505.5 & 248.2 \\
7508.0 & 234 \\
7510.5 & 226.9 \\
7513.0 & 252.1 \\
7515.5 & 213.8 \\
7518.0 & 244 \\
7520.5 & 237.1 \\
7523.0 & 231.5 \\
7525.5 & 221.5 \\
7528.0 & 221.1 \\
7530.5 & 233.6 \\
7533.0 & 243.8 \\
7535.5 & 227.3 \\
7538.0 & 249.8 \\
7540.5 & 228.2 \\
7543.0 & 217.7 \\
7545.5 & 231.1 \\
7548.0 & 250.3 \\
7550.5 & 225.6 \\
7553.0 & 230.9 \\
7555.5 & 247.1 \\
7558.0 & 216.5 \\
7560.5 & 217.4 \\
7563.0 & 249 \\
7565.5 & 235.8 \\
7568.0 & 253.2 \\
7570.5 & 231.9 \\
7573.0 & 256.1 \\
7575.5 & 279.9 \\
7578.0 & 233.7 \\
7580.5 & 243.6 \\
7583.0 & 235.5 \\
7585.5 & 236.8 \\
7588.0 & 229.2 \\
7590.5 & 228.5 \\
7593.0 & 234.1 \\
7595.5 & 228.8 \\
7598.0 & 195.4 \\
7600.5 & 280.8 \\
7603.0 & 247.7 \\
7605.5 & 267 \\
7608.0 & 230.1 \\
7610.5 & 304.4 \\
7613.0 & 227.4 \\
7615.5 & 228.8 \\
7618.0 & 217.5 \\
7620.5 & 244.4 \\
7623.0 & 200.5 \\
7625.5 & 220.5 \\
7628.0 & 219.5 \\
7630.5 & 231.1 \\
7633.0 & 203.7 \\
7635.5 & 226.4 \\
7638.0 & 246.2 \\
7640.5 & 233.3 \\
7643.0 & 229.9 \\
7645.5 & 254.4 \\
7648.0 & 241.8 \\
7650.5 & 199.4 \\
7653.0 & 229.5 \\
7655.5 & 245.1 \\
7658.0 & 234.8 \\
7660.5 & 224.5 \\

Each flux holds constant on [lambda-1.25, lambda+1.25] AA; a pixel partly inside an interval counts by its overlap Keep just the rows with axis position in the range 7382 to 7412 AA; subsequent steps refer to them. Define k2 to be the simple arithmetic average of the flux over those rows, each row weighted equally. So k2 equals 236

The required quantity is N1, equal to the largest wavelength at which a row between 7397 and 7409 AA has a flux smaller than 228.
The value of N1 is 7405.5 AA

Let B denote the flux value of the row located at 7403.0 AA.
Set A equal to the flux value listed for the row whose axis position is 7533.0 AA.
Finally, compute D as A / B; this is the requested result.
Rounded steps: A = 243.8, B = 249.9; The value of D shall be 0.98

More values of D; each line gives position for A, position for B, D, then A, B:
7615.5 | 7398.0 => 0.99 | 228.8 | 231.5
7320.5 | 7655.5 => 0.96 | 235.9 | 245.1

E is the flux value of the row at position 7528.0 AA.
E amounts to 221.1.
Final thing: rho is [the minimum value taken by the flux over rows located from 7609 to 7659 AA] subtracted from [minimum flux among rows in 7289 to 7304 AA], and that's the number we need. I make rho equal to 32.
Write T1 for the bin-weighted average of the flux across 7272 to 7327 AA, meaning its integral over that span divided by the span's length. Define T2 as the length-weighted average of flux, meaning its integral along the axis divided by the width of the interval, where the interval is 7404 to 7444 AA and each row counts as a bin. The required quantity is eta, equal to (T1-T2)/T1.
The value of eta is 0.025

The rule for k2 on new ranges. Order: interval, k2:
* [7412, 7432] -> 228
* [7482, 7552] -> 233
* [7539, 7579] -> 238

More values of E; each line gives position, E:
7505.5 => 248.2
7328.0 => 236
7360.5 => 233.3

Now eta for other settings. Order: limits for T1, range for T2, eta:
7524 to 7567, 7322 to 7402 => -0.006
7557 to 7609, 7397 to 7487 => 0.016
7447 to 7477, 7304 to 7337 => -0.008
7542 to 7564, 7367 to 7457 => -0.014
